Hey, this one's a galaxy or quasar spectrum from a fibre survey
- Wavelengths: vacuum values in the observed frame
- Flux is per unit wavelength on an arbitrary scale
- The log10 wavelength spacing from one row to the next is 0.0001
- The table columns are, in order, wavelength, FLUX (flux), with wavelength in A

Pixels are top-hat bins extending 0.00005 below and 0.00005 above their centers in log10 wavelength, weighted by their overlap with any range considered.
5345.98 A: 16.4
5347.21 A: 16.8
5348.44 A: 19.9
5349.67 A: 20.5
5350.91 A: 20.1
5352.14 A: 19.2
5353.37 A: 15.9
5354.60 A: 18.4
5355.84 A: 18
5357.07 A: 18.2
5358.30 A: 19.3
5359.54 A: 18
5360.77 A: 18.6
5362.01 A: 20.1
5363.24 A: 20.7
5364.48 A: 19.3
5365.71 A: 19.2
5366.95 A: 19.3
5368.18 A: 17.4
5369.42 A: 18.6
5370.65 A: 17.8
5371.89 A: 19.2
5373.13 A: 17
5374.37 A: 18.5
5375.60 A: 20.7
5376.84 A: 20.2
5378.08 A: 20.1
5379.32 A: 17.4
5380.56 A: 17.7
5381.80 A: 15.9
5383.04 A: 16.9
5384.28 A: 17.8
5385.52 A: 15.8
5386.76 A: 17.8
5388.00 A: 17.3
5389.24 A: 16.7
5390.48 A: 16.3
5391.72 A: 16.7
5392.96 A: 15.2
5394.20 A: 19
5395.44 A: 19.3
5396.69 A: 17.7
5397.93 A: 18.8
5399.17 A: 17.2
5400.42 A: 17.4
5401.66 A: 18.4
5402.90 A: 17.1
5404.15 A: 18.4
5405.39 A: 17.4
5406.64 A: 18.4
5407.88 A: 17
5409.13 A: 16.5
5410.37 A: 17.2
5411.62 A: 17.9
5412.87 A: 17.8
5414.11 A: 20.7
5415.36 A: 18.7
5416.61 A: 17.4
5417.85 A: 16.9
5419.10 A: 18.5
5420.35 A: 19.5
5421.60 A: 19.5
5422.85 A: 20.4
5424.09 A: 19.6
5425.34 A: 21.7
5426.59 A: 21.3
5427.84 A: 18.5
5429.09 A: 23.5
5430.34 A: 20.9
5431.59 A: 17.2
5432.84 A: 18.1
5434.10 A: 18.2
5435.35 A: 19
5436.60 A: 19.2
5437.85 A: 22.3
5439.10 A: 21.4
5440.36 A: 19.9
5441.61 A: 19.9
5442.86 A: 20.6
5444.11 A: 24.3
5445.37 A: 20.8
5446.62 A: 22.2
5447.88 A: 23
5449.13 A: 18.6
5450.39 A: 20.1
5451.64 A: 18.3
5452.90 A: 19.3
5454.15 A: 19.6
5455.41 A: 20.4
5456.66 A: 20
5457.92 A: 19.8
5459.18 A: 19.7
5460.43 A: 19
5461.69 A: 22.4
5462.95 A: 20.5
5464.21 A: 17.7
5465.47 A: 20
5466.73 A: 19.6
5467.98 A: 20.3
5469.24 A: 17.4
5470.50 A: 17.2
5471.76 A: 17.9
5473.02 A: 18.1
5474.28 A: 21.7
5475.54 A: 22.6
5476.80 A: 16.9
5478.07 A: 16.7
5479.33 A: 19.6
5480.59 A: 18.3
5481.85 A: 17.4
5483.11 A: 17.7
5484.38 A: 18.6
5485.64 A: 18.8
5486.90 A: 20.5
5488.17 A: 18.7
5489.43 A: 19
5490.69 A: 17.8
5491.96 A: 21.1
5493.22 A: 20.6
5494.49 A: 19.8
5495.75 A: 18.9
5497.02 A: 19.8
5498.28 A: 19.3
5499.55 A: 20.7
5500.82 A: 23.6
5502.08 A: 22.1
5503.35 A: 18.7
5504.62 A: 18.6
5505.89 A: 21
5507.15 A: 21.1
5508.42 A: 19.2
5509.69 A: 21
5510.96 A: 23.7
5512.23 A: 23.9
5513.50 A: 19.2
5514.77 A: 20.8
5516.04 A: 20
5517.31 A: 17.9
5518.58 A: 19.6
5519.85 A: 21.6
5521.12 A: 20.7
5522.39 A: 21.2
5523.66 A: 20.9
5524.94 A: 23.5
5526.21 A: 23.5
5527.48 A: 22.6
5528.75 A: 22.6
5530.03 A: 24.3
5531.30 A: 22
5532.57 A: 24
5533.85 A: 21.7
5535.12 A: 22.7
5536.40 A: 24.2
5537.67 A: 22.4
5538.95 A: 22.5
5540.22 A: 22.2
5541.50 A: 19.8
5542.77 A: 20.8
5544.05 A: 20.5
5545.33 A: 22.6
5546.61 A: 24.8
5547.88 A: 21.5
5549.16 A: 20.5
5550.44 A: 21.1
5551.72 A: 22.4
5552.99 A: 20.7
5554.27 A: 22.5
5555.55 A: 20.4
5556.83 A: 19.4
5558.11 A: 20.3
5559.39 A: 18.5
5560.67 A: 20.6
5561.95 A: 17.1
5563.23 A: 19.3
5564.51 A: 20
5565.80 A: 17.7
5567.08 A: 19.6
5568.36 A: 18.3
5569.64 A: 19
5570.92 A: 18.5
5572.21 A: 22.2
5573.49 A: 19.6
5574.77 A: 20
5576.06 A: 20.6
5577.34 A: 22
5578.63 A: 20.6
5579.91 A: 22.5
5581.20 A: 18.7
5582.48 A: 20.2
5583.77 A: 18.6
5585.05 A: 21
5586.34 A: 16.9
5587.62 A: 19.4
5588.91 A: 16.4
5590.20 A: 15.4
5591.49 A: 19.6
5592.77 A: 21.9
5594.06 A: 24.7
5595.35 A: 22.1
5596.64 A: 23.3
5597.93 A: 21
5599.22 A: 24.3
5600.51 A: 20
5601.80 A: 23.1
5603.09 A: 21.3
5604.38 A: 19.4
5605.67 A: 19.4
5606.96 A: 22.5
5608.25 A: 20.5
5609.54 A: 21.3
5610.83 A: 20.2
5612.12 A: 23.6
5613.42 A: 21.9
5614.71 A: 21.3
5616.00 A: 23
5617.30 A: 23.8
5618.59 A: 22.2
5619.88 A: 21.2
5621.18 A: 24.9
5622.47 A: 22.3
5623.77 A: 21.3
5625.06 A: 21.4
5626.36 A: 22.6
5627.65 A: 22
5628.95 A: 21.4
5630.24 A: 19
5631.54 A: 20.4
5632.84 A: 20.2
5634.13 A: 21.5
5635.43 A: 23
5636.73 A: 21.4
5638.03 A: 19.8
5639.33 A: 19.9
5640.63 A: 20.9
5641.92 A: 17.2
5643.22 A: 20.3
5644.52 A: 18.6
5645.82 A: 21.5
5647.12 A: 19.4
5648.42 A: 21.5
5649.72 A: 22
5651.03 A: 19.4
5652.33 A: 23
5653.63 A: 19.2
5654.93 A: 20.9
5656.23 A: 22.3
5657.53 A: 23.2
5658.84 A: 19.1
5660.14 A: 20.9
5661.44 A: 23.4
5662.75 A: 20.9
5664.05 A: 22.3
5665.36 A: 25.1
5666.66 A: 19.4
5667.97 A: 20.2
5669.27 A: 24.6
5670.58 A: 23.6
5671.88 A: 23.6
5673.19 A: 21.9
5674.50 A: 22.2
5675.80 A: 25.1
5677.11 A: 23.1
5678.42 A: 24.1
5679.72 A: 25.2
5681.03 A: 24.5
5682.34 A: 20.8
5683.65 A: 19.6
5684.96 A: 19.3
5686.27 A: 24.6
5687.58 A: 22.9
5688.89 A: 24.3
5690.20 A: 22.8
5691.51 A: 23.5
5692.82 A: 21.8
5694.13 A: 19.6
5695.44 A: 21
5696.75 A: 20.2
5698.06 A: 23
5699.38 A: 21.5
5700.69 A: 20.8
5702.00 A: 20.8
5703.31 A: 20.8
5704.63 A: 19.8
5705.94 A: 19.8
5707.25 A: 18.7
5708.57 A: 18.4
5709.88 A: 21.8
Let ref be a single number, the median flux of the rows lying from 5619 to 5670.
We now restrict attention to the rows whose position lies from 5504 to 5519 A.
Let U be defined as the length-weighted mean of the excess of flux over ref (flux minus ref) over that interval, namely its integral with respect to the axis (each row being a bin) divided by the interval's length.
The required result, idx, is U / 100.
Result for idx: -0.008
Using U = -0.8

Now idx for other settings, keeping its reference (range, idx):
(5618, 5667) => -0.001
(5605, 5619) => 0.005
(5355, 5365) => -0.023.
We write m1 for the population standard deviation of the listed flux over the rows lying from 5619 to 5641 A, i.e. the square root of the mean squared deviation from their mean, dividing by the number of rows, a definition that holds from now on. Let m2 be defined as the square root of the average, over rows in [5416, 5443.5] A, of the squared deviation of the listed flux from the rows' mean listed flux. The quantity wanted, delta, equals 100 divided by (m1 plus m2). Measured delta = 33.2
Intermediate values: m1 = 1.34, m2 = 1.67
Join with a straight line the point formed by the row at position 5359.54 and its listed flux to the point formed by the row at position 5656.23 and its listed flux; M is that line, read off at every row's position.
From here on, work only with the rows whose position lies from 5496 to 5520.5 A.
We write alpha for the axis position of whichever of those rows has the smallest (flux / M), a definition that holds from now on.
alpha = 5517.31 A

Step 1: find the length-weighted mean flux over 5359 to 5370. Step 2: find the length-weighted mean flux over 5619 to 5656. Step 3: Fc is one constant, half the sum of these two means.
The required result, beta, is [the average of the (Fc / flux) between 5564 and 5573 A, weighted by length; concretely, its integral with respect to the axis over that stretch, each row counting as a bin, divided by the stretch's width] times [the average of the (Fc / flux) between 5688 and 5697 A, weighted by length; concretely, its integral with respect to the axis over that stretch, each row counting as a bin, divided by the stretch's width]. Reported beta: 0.95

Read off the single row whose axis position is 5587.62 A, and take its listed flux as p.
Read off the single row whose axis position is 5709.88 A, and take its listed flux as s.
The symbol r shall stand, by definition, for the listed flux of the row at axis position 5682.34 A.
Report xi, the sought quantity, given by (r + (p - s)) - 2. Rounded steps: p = 19.4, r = 20.8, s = 21.8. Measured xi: 16.4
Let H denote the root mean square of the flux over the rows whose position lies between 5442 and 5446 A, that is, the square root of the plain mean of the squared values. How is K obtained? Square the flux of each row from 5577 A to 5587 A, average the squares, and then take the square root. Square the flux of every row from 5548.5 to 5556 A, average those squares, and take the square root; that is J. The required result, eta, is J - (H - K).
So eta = 19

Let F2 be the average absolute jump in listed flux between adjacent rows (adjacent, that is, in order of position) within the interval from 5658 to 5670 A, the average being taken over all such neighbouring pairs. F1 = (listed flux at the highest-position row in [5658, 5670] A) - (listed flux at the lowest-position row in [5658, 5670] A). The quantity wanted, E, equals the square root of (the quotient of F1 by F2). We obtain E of 1.4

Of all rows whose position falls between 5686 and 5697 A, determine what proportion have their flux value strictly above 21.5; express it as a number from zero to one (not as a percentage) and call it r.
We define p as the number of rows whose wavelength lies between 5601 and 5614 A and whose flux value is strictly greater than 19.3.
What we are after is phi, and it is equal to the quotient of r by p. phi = 0.067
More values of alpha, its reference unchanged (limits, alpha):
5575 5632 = 5590.20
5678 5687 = 5684.96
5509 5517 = 5513.50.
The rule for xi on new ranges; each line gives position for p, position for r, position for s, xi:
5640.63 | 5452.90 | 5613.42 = 16.3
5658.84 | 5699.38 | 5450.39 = 18.5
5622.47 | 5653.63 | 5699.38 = 18.0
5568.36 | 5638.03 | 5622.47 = 13.8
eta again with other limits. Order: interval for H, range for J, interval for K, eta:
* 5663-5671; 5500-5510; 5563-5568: 17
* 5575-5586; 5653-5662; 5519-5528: 23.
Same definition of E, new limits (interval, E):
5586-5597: 1.6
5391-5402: 1.1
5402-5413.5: 0.9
